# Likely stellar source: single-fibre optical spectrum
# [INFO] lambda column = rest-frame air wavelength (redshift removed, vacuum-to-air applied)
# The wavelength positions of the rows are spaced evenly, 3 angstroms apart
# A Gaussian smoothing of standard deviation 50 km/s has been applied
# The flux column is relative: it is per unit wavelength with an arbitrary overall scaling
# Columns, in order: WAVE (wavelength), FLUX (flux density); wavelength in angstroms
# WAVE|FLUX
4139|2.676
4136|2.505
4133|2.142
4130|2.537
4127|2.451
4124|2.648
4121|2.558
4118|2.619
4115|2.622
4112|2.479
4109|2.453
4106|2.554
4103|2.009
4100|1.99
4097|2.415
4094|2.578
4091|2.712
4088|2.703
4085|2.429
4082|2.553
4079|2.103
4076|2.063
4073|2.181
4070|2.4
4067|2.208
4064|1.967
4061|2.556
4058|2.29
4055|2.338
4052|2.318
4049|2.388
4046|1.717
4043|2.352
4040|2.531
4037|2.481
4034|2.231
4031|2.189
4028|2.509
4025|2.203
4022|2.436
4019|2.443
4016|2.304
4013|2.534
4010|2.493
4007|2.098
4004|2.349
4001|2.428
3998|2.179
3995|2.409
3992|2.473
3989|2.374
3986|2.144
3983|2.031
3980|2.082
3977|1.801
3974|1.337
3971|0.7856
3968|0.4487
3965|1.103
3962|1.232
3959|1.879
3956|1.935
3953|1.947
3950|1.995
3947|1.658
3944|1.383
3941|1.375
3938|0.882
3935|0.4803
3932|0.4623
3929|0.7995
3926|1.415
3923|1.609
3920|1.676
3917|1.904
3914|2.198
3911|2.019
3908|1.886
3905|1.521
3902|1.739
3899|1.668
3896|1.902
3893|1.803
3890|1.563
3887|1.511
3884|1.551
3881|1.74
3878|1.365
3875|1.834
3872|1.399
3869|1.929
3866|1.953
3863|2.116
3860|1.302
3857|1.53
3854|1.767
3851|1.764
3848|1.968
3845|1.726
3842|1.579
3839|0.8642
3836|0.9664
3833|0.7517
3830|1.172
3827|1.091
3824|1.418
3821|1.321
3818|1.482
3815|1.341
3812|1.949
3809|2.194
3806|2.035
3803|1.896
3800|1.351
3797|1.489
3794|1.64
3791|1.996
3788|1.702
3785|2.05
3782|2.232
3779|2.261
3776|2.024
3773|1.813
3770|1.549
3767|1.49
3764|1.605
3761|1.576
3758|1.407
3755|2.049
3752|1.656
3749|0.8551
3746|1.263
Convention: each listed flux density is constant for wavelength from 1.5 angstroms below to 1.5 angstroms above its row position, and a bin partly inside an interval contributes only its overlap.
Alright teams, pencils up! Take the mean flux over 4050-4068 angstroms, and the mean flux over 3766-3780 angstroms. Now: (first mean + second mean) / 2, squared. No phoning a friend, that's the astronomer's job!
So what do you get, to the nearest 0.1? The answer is 4.2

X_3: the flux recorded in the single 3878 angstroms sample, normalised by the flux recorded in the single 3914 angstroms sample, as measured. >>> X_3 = 0.62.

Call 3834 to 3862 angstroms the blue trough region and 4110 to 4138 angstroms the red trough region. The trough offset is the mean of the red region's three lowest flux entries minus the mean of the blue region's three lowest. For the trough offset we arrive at 1.3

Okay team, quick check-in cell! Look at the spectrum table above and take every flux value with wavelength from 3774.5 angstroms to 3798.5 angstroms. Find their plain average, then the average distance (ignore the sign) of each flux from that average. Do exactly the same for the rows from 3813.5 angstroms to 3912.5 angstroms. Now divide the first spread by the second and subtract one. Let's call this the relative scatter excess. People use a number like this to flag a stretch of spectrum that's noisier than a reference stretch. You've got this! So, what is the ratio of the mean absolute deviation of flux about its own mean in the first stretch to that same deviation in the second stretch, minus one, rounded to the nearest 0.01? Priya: -0.12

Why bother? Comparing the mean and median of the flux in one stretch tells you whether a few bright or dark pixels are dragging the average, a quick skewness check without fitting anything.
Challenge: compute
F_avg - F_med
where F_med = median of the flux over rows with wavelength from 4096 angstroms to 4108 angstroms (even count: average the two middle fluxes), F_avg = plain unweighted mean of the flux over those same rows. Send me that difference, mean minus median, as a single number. 0.03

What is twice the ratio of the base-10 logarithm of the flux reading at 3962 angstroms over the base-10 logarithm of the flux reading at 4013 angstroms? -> 0.4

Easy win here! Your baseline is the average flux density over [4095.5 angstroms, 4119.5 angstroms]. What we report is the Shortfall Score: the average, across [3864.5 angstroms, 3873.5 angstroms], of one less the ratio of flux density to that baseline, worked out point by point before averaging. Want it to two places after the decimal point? 0.26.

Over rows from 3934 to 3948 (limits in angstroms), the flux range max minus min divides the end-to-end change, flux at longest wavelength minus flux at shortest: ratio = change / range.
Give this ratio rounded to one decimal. 1.0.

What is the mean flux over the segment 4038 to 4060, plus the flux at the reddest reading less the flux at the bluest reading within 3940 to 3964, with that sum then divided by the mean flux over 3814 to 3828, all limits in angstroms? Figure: 1.60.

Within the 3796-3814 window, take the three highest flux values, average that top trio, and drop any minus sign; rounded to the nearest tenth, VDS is 2.1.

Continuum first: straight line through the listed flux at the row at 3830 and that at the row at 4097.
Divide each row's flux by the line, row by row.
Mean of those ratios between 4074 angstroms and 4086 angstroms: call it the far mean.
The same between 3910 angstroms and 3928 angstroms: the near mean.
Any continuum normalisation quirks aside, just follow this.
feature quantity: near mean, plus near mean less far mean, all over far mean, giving 1.3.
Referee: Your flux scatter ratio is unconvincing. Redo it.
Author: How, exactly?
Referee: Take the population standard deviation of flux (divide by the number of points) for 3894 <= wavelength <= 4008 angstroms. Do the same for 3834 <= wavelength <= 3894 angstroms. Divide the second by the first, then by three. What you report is 0.19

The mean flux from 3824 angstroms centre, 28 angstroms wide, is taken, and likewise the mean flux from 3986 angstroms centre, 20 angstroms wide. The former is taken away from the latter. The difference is 0.9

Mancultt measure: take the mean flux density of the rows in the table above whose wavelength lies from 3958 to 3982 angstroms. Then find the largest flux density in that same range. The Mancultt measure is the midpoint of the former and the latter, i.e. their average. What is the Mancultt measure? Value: 1.71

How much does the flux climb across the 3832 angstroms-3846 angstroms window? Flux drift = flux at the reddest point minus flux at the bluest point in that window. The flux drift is 1.0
